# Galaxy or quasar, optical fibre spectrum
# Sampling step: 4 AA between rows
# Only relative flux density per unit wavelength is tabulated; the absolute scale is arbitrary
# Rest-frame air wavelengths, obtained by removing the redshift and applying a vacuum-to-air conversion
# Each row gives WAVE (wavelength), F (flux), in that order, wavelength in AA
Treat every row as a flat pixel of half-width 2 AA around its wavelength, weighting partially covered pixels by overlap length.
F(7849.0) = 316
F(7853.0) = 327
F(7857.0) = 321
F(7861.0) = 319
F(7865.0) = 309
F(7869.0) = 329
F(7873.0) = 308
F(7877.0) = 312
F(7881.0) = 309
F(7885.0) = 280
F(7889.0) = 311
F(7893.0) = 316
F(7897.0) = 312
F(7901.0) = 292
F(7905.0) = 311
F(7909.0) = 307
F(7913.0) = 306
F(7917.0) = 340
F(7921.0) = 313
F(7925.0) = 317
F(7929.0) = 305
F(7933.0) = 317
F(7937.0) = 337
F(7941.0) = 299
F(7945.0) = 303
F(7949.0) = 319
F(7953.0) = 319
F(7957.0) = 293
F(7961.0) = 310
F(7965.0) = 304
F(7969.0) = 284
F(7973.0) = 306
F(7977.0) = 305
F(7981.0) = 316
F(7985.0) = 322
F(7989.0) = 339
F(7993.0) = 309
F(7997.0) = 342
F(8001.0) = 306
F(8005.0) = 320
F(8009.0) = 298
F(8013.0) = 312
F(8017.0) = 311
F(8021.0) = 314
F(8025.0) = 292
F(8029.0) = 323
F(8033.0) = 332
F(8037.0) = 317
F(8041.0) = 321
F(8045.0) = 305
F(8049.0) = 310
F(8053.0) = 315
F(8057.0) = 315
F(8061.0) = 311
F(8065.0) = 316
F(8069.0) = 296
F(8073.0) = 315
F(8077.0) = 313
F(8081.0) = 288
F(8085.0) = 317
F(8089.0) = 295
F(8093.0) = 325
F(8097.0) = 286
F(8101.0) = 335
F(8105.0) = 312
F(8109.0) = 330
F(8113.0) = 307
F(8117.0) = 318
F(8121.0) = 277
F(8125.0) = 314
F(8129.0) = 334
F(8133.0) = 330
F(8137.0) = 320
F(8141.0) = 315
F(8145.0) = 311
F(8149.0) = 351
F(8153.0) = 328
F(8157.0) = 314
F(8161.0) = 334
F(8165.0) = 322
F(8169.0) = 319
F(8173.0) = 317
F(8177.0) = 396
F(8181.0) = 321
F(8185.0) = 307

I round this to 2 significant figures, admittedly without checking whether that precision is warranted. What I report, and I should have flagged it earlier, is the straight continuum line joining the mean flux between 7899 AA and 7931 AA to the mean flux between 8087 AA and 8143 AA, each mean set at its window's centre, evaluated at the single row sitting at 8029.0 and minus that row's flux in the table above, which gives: -10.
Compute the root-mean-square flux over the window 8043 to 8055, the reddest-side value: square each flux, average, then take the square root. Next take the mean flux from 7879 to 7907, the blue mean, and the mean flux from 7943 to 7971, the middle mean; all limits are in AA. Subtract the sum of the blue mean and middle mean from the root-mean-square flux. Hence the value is -299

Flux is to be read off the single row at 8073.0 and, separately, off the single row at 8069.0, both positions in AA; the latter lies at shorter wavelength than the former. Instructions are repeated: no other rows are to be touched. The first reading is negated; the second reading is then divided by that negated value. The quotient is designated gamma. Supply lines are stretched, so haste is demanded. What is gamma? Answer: -0.94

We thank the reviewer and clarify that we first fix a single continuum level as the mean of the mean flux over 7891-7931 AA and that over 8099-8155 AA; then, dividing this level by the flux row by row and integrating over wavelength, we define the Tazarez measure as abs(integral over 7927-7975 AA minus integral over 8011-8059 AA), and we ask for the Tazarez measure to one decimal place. 1.0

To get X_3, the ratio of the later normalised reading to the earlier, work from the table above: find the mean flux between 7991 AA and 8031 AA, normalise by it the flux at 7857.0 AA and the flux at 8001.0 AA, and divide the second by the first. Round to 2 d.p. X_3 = 0.95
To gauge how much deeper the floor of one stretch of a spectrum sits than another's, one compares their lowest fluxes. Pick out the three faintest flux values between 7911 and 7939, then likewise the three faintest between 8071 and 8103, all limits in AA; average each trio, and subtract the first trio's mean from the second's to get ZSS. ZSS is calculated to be -18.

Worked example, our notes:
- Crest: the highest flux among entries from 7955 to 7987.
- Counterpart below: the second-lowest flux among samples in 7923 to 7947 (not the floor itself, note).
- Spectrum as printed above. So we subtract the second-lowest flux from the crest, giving 19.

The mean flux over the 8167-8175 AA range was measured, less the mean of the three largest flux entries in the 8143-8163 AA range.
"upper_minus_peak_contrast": -20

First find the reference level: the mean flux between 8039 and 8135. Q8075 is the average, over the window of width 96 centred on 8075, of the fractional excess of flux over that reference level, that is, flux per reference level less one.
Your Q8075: -0.0008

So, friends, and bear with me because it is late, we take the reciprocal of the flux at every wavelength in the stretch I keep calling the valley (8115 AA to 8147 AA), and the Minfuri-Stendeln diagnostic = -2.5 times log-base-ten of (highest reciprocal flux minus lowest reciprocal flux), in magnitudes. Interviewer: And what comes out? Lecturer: 8.03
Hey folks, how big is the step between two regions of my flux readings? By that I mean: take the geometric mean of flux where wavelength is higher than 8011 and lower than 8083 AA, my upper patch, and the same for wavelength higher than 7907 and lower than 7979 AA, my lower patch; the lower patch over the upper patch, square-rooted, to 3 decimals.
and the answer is 0.998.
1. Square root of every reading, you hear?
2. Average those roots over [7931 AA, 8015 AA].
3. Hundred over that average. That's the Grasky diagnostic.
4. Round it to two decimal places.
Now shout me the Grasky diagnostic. 5.66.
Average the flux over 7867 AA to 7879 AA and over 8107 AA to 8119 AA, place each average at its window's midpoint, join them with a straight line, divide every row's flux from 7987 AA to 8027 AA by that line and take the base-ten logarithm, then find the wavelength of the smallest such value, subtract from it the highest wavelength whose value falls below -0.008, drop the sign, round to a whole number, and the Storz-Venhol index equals 0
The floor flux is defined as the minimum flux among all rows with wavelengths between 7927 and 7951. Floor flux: 299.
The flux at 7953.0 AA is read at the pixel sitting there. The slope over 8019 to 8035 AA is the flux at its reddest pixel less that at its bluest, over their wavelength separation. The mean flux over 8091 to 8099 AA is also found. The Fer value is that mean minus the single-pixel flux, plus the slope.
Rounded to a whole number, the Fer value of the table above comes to -12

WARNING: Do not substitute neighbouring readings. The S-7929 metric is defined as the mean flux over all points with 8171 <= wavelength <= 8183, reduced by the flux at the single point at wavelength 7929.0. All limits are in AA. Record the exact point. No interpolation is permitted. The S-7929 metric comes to 40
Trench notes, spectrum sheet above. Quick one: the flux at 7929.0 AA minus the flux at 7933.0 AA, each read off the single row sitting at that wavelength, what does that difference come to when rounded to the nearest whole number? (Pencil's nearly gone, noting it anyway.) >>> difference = -12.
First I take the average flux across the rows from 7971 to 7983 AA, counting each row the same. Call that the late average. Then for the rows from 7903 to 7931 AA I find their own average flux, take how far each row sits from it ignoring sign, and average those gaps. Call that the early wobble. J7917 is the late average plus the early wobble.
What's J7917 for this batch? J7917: 317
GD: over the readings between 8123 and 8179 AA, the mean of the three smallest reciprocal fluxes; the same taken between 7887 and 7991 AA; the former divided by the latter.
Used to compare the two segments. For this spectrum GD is 0.94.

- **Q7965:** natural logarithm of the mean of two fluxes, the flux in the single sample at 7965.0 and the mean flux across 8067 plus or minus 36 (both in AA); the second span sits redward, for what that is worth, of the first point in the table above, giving 5.73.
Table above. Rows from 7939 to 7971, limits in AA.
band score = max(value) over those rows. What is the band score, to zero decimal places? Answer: 319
